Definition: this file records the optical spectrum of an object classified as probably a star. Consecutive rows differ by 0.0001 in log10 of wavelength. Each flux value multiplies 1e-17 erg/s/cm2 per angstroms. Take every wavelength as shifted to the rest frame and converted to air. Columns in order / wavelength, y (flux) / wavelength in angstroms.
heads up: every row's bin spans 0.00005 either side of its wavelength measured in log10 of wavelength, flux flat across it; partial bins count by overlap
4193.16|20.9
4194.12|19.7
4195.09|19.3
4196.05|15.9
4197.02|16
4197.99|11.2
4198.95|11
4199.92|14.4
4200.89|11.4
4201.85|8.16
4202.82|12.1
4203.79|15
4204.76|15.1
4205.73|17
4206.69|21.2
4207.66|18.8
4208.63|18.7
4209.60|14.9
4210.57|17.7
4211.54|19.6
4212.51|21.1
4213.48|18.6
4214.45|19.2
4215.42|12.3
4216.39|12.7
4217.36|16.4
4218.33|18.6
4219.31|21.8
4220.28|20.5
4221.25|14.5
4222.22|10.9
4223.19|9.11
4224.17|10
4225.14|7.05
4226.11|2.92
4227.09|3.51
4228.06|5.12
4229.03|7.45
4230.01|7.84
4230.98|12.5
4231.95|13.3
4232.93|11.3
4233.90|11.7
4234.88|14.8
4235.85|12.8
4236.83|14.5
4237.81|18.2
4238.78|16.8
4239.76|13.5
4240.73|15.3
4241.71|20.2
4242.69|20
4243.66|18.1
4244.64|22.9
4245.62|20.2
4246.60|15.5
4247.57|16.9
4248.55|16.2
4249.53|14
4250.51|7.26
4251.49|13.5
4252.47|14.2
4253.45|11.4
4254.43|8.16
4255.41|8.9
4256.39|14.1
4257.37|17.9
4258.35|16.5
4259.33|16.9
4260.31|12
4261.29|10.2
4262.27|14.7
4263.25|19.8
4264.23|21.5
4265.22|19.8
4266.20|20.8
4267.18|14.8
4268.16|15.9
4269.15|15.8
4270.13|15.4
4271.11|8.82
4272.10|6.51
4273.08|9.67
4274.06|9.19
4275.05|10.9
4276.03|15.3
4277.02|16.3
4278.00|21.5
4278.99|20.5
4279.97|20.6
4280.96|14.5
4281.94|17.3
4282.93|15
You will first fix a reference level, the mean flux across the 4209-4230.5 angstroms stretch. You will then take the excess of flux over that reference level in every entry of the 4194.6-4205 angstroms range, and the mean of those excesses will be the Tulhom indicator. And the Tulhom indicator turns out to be 0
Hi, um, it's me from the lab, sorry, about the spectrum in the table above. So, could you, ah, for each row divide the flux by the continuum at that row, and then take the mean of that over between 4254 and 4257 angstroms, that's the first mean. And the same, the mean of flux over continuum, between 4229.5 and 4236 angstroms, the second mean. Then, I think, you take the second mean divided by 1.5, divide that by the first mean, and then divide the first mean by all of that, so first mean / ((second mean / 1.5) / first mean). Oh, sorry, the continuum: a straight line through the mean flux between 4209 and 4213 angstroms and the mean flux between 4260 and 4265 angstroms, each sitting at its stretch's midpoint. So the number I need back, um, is 0.9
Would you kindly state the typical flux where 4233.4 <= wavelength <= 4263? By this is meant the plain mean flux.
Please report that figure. 15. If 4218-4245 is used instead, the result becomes 13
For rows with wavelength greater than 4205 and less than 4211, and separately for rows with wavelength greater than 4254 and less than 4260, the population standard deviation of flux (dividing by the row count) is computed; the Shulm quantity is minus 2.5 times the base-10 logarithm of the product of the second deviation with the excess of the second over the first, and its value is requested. -2.2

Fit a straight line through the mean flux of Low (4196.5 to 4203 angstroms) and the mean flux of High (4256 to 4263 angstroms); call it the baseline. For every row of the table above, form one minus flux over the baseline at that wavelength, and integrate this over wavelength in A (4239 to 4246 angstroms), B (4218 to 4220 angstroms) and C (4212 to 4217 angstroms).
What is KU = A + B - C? -1.8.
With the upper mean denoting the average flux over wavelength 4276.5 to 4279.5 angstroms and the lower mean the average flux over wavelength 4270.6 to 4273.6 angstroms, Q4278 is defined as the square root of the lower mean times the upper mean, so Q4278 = 13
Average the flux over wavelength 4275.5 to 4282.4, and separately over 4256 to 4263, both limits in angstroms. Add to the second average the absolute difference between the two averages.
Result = 18.0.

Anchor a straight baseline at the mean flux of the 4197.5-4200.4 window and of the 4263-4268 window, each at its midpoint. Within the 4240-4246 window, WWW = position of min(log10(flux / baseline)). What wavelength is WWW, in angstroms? 4240.73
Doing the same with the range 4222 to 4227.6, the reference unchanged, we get 4226.11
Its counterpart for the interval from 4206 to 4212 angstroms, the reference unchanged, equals 4209.60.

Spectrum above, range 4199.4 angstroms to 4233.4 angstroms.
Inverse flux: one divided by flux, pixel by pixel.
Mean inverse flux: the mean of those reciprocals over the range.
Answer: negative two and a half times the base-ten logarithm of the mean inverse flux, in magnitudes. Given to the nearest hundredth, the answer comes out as 2.58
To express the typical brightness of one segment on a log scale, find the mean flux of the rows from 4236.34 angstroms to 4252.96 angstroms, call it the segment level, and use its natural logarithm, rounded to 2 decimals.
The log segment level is 2.79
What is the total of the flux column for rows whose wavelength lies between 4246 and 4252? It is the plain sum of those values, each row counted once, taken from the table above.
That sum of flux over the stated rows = 83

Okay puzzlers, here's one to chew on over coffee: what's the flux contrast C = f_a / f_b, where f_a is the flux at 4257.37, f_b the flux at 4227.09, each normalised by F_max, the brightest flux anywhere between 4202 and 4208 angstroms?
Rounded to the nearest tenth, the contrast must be 5.1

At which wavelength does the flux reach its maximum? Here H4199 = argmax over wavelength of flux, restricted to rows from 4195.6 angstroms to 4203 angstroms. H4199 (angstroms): 4197.02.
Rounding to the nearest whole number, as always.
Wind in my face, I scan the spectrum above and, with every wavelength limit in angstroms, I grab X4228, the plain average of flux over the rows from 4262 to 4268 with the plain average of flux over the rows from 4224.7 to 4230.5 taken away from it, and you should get 13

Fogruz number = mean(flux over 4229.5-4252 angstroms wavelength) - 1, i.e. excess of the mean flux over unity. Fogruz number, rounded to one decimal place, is 14.1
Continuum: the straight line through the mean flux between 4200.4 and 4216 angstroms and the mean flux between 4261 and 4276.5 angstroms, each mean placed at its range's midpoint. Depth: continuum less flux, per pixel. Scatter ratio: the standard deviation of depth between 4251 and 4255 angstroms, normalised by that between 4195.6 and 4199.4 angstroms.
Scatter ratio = 1.0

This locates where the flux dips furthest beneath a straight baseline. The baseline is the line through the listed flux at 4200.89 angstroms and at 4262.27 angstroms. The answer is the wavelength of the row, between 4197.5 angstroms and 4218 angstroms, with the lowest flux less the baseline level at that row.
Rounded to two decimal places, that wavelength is 4201.85 angstroms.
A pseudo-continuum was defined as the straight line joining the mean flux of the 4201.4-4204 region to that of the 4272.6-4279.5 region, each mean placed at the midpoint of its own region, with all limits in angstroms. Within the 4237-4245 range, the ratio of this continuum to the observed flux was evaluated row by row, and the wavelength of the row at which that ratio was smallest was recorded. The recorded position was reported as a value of 4244.64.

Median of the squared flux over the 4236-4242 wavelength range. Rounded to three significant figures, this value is 258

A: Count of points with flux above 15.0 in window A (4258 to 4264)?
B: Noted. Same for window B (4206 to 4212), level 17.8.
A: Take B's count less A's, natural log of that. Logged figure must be 0.0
